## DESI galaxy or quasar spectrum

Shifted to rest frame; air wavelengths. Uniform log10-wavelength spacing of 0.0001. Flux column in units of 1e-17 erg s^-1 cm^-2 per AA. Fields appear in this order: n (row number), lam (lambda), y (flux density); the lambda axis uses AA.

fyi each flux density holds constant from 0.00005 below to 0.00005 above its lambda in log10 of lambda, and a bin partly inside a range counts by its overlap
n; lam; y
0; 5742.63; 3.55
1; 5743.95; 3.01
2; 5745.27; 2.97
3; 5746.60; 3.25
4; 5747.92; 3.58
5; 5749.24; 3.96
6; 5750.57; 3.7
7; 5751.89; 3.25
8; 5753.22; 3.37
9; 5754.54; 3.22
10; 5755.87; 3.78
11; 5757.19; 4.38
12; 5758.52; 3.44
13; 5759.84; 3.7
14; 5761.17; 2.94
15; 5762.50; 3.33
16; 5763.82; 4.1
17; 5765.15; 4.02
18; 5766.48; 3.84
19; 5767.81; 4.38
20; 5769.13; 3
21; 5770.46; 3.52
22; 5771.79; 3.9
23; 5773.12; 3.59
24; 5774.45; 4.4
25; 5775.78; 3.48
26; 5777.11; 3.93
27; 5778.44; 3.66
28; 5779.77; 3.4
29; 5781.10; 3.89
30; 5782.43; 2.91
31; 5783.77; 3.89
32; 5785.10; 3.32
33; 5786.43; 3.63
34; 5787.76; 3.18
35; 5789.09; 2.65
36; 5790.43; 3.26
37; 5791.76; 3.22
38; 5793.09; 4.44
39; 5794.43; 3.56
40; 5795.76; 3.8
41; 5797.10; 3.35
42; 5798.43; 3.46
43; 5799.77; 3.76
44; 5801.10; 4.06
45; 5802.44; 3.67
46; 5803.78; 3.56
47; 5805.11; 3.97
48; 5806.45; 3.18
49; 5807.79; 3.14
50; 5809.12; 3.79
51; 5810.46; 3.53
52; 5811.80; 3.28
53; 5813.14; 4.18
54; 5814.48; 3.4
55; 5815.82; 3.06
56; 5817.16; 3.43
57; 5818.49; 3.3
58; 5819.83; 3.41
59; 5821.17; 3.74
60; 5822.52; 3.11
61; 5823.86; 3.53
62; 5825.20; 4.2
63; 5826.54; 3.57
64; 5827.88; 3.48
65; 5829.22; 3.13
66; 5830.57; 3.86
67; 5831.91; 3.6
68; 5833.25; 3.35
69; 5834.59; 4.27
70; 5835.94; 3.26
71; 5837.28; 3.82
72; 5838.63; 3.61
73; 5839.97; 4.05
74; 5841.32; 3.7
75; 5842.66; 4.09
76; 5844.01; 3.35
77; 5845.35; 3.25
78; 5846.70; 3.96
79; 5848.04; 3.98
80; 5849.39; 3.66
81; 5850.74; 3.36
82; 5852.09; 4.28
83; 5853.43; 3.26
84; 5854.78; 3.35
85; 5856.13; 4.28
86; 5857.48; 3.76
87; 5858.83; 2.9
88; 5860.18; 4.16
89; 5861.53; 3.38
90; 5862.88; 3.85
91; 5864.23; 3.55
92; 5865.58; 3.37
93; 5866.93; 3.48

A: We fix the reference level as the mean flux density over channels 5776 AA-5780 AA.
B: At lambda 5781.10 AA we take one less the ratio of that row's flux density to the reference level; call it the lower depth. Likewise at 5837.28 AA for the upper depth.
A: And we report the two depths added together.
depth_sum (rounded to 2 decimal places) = -0.10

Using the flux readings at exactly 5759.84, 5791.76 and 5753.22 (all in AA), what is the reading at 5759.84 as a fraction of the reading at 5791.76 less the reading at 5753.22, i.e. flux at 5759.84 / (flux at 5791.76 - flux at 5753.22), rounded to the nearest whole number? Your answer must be -25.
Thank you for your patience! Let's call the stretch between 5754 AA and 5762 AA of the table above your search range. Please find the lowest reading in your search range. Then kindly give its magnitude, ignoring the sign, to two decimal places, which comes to 2.94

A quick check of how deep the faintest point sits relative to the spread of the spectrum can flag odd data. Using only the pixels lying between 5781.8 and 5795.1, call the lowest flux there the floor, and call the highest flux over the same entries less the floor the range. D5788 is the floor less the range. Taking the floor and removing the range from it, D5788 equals 0.86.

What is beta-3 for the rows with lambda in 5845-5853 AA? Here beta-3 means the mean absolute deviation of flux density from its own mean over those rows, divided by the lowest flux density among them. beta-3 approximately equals 0.100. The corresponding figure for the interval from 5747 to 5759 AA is 0.089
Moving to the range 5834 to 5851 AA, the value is 0.088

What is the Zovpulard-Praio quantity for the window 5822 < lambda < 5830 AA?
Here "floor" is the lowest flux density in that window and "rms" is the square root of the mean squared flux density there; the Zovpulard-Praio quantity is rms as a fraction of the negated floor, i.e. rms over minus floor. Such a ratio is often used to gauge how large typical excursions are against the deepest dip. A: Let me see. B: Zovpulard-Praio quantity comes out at -1.13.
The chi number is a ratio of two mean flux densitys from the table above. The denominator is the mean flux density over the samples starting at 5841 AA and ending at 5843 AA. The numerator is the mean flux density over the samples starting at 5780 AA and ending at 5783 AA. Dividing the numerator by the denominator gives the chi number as 0.87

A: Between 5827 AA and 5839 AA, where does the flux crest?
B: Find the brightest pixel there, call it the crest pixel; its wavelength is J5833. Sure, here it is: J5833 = 5834.59 AA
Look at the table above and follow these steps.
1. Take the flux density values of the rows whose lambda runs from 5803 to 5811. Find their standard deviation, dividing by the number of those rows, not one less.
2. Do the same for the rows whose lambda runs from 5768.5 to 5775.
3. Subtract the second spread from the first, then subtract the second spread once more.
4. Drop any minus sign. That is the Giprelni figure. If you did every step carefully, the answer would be 0.62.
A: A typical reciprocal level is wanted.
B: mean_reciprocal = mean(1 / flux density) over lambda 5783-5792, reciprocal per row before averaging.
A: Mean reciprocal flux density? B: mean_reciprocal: 0.306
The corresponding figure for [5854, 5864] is 0.277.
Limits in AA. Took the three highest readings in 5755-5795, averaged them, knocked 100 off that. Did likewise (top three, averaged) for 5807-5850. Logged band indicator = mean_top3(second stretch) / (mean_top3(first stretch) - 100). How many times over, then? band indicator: -0.0441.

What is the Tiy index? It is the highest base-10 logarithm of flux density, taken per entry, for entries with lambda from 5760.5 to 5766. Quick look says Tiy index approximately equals 0.61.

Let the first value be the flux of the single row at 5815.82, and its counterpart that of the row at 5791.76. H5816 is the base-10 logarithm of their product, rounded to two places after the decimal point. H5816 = 0.99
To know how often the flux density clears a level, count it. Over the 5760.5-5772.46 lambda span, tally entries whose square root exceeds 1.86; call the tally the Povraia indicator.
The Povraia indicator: 6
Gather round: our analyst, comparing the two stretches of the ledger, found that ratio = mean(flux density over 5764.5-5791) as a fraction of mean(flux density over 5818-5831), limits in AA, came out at 1.02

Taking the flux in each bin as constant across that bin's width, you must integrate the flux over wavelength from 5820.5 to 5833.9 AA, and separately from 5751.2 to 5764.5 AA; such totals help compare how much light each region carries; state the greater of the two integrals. 47.7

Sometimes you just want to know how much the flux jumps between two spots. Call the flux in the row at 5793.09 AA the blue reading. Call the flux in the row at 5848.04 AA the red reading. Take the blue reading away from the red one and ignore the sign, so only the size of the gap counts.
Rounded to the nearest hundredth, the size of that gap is 0.46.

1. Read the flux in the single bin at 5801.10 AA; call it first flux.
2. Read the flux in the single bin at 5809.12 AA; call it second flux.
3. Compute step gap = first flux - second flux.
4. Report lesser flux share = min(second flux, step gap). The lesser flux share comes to 0.3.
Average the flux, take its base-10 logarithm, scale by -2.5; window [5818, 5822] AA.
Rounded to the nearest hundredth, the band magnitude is -1.35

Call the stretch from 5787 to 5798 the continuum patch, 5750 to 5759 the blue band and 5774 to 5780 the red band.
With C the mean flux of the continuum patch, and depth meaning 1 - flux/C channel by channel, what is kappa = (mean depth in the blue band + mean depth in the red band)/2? -0.073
